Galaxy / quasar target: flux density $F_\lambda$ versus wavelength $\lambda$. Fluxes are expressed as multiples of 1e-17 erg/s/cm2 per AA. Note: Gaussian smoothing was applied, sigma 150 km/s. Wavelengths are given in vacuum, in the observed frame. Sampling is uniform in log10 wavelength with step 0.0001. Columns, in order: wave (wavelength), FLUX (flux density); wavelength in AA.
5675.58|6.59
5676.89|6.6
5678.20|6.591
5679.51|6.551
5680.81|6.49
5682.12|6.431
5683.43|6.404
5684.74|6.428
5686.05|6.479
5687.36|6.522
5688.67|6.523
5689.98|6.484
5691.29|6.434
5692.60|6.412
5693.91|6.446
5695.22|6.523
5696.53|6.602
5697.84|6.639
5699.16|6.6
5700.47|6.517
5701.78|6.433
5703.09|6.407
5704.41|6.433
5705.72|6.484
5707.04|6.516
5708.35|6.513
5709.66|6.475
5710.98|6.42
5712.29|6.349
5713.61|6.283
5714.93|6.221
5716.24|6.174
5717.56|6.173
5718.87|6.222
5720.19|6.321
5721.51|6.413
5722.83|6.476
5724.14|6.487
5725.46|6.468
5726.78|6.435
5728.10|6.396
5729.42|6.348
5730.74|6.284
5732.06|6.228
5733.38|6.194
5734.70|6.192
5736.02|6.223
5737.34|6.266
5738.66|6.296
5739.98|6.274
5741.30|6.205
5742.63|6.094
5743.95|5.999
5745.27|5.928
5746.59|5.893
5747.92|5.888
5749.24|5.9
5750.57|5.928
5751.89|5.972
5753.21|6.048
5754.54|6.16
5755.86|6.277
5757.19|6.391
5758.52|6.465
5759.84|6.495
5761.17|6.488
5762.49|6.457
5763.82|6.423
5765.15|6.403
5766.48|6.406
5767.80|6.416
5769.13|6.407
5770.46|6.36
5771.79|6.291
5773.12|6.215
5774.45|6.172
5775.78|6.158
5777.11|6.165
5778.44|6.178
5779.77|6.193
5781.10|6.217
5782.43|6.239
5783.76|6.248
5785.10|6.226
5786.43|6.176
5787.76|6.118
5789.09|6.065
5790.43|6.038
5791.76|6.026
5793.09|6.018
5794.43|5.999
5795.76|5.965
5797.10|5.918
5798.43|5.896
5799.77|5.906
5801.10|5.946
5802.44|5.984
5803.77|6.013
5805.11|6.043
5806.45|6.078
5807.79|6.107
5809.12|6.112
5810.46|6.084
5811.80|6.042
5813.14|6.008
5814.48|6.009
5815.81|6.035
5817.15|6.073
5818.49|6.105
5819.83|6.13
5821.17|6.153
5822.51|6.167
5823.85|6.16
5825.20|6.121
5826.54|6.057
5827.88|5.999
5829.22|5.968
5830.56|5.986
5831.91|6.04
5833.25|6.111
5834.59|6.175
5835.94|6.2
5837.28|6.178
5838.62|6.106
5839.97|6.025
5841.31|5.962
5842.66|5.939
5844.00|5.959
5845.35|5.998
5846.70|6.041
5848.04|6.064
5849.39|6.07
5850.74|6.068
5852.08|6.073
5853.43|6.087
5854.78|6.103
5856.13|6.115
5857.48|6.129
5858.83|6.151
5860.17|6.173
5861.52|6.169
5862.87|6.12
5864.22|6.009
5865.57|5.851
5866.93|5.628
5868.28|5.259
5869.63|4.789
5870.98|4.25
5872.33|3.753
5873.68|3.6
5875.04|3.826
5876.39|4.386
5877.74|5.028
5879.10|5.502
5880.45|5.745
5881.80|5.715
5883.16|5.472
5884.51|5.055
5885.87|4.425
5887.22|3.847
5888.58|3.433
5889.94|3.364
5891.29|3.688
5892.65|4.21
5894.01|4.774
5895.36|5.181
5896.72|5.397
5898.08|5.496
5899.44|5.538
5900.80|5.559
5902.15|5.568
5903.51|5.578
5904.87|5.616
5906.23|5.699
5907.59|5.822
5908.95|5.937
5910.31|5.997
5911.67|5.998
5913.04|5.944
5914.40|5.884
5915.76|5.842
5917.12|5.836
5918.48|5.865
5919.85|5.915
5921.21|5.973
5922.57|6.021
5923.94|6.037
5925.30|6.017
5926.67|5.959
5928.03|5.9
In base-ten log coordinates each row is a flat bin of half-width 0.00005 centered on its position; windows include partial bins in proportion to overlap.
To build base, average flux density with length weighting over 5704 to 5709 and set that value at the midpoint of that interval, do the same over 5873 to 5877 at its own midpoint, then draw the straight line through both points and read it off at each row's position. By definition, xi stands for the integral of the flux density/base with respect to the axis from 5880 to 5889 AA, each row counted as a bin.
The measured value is 11 AA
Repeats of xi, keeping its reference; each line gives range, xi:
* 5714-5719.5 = 5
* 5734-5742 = 8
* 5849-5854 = 7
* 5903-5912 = 15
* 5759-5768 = 10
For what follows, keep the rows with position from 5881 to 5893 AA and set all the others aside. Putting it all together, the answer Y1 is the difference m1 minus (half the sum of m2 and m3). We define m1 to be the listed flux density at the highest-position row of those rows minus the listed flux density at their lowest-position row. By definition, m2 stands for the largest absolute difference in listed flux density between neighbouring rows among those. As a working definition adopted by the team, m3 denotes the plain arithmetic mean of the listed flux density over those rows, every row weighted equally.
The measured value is -4.00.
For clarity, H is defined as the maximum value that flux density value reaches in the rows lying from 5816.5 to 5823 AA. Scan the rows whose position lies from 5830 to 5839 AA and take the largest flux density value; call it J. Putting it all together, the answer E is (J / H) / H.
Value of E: 0.163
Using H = 6.167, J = 6.2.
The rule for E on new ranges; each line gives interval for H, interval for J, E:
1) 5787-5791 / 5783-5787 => 0.167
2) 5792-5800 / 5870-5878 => 0.139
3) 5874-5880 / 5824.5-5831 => 0.202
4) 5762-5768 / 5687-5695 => 0.156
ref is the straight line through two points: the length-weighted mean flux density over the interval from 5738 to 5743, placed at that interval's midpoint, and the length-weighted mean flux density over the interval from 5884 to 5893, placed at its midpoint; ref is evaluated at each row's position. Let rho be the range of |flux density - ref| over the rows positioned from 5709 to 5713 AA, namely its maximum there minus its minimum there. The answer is 0.09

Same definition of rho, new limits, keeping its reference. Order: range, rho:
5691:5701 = 0.31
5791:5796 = 0.01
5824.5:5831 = 0.09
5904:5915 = 0.49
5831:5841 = 0.22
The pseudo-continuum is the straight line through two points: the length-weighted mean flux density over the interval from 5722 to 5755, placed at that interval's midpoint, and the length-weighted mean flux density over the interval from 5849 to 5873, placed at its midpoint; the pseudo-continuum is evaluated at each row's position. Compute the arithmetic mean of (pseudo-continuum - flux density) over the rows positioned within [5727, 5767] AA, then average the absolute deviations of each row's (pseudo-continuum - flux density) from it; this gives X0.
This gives 0.17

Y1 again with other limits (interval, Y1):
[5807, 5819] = -3.05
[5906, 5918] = -2.87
